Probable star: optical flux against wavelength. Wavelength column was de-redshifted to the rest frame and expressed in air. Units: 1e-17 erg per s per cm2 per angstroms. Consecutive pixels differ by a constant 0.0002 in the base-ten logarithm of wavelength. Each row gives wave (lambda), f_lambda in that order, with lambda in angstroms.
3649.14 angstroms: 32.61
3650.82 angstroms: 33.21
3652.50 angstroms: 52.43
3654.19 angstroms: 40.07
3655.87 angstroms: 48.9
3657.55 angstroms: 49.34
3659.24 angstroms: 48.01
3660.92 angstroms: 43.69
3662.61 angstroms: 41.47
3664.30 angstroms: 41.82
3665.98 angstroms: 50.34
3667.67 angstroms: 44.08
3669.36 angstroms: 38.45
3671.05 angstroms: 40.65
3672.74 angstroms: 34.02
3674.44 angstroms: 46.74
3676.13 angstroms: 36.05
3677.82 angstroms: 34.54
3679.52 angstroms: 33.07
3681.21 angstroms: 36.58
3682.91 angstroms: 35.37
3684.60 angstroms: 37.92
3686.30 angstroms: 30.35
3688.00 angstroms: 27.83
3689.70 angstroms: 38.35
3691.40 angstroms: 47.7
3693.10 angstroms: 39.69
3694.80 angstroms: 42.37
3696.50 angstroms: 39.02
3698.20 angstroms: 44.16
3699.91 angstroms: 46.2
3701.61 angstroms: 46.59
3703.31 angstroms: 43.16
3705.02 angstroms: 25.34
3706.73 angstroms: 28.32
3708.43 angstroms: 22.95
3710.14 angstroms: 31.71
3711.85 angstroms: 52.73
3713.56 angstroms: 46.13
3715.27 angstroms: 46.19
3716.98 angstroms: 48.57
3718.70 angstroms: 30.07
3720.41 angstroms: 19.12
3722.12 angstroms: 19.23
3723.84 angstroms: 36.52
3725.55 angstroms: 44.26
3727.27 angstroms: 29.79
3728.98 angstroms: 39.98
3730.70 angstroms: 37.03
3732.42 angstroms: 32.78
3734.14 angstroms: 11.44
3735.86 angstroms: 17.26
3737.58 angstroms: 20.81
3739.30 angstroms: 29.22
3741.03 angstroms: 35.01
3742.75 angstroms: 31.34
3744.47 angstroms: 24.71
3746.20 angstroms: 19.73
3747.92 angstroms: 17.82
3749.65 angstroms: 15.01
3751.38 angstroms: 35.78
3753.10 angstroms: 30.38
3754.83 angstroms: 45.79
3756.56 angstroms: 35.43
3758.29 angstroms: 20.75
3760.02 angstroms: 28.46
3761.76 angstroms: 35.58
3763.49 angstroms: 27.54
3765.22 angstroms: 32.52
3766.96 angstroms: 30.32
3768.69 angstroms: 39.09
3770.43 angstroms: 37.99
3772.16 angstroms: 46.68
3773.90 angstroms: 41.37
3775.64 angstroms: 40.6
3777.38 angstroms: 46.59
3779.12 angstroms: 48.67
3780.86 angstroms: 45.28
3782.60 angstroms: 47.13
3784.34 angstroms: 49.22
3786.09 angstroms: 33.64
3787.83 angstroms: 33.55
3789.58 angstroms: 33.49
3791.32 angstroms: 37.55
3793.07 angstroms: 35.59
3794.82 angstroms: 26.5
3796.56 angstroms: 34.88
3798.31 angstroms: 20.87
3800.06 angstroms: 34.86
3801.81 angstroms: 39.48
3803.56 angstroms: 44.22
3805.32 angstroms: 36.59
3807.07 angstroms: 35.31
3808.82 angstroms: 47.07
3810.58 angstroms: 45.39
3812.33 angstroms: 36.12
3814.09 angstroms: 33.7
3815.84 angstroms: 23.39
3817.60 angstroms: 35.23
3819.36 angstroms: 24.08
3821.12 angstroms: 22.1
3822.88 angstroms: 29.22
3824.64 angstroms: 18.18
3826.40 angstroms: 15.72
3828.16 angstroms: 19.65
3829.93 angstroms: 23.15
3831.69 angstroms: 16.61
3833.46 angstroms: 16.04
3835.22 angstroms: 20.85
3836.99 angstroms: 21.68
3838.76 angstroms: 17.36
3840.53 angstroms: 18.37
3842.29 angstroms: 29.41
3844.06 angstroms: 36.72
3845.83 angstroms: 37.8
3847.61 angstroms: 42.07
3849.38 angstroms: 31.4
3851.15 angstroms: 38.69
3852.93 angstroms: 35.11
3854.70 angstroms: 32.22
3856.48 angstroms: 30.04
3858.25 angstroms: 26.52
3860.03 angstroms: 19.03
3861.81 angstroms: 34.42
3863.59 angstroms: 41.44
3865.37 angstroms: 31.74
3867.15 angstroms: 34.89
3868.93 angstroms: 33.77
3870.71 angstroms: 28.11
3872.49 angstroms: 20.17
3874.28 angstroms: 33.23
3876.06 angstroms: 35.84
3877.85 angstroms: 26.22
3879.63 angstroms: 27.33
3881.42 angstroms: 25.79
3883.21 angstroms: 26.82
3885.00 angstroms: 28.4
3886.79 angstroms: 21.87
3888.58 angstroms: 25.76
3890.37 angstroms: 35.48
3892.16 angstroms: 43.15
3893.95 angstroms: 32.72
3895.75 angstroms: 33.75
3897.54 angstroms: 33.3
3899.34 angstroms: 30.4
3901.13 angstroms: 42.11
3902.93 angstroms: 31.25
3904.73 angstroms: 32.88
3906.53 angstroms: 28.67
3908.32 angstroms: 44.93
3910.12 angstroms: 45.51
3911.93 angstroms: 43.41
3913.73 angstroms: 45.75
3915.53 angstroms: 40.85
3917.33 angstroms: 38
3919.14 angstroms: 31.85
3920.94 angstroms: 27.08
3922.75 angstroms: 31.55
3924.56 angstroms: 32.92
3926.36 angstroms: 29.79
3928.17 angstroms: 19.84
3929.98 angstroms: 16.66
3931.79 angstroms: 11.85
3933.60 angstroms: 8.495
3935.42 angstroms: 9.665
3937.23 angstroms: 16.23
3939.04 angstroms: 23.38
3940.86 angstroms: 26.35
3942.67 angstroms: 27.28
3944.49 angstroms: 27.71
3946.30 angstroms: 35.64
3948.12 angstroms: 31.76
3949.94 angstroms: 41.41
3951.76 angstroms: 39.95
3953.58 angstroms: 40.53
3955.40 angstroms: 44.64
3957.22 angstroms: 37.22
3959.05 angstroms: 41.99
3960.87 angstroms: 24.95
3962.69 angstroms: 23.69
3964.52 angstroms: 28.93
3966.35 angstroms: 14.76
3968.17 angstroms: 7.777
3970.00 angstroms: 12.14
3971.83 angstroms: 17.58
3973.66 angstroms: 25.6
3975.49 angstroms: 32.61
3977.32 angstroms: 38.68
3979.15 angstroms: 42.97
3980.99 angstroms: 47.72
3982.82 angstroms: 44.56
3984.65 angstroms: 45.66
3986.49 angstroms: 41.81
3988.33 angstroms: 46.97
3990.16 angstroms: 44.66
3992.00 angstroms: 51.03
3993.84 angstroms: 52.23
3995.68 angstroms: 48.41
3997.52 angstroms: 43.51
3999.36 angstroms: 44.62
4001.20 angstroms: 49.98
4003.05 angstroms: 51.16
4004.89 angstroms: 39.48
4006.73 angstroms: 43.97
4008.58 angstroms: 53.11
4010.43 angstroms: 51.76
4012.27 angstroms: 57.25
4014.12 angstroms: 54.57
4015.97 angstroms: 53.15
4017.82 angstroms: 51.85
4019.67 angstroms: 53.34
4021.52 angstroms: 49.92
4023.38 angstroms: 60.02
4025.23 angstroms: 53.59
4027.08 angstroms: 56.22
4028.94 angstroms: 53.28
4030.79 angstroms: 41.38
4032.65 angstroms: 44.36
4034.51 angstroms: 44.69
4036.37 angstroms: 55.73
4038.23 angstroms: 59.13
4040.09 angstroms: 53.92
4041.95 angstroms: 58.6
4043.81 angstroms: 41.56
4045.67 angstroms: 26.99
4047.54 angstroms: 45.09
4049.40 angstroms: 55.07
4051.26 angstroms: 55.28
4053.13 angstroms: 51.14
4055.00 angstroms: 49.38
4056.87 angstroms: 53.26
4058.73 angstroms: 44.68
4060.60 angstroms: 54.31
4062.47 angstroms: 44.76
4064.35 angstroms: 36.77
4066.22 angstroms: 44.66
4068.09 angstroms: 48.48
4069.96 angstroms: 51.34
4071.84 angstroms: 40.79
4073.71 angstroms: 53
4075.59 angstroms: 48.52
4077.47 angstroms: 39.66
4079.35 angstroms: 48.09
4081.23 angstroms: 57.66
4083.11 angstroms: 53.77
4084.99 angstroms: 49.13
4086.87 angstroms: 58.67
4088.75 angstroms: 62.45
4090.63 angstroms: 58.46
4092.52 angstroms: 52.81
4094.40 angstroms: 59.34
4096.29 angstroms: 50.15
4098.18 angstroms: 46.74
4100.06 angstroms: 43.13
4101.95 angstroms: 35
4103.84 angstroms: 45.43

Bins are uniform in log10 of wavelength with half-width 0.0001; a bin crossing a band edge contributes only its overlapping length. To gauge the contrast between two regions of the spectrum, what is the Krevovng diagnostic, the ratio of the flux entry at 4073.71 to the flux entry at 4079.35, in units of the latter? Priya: 1.10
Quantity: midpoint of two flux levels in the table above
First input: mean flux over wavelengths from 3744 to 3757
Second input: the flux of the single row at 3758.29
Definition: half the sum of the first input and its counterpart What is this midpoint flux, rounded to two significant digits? 24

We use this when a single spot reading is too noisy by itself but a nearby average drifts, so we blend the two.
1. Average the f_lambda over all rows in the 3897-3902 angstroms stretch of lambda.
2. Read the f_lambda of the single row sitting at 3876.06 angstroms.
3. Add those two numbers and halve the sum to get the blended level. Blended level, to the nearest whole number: 36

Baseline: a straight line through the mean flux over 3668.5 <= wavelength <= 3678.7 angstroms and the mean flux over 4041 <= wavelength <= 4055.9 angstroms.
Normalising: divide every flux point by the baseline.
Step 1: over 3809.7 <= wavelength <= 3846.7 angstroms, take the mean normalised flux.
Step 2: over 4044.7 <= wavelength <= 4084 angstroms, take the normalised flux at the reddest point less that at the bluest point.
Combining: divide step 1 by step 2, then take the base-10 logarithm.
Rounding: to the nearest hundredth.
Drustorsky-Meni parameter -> 0.05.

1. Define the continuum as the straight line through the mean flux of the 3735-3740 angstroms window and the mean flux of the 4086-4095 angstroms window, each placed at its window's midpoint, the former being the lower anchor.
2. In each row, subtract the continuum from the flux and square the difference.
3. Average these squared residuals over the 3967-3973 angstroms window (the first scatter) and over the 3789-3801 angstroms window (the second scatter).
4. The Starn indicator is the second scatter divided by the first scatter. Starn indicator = 0.0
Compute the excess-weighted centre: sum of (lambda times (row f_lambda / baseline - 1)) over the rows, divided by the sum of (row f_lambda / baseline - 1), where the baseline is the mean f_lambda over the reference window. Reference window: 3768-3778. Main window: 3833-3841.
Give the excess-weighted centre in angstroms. 3837.0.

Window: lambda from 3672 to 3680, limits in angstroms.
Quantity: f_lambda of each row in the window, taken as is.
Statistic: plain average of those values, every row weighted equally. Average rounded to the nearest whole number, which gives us 37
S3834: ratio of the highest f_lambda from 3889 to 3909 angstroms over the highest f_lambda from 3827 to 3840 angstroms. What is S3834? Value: 1.94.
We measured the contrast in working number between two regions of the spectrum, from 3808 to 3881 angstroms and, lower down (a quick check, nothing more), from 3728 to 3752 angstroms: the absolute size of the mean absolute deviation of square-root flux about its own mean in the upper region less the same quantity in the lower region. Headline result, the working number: 0.14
